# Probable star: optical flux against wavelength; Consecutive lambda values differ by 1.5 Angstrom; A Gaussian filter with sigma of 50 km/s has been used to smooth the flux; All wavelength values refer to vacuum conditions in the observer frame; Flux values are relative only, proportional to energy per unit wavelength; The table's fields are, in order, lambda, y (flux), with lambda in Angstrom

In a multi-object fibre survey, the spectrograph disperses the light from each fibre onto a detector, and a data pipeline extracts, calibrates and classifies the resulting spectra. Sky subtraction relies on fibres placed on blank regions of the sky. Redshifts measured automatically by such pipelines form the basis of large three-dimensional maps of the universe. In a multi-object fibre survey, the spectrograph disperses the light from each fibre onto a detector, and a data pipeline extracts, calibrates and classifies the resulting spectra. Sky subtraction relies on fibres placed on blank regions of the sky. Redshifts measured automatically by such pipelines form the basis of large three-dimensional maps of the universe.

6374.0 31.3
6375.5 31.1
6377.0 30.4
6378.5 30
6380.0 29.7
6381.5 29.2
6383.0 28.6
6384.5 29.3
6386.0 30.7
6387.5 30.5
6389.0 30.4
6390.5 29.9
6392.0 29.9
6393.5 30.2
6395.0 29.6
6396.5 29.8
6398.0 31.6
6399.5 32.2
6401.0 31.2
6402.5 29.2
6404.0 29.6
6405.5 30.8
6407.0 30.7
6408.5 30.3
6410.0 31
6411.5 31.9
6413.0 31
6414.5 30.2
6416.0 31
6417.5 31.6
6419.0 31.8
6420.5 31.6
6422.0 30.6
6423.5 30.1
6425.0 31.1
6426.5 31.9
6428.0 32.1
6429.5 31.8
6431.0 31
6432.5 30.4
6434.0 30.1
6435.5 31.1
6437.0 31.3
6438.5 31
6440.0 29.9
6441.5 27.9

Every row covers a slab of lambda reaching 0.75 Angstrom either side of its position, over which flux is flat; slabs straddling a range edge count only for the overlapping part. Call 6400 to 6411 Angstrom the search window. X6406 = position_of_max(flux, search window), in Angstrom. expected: 6401.0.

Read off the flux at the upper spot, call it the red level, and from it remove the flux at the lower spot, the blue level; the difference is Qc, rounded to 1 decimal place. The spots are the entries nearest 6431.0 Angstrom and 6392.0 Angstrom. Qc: 1.1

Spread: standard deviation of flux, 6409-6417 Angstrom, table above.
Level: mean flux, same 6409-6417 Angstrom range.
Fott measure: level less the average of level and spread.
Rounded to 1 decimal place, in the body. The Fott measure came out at 15.2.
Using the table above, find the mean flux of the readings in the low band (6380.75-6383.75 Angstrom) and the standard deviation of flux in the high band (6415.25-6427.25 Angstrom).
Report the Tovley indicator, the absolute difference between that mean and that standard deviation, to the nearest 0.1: 28.3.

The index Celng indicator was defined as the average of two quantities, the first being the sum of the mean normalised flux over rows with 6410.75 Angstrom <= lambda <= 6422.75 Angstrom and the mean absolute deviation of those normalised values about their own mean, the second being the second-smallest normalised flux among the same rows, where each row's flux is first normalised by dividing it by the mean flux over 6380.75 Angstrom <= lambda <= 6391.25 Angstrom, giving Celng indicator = 1.05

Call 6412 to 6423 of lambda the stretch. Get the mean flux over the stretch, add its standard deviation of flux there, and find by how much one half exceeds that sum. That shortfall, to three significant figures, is -31.2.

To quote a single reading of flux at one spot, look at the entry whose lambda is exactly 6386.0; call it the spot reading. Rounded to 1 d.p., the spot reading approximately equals 30.7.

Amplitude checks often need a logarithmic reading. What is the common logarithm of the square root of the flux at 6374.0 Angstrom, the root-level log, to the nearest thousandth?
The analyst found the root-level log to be 0.748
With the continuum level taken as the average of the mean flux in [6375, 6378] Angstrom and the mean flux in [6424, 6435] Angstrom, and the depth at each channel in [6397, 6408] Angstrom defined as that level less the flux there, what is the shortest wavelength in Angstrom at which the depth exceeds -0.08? 6402.5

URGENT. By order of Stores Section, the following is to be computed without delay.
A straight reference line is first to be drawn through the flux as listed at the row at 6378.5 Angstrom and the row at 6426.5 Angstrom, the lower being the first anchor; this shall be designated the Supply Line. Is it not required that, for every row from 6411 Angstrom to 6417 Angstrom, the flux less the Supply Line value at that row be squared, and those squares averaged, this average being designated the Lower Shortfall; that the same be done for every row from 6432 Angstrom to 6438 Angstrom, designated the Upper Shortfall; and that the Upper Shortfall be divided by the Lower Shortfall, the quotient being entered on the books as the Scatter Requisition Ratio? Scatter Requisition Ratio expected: 4.4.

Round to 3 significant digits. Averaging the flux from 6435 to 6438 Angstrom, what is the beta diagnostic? 31.2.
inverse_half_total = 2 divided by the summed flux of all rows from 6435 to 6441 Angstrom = 0.0162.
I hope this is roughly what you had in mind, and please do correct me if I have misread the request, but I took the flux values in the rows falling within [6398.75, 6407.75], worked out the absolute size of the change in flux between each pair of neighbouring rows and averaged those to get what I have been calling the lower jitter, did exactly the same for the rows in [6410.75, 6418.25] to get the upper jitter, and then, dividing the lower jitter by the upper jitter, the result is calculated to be 1.2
